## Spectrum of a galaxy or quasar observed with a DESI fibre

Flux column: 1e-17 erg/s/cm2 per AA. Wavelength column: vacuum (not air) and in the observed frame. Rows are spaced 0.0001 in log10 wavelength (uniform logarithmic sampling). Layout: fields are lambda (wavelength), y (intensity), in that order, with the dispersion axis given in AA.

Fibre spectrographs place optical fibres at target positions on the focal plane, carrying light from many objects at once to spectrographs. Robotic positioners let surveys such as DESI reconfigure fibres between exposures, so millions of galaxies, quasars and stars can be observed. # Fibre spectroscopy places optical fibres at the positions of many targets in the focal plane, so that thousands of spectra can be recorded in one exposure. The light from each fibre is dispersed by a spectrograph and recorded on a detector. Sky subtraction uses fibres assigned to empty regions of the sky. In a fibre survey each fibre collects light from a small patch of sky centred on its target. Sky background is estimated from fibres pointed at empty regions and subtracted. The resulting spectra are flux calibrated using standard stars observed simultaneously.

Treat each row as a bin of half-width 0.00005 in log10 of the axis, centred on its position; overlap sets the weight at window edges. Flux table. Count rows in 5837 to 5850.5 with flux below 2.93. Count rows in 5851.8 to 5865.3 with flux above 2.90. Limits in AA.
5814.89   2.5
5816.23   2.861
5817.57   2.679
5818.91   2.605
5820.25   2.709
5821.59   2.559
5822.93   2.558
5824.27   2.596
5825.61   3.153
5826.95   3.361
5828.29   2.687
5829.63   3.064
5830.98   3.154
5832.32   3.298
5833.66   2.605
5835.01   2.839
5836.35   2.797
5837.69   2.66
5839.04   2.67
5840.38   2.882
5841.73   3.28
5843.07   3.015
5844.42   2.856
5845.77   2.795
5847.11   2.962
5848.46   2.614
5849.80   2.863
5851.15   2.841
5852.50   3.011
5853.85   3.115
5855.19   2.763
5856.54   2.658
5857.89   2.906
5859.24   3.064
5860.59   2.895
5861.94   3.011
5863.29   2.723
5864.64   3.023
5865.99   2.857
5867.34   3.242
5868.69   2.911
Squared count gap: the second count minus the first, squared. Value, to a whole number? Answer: 1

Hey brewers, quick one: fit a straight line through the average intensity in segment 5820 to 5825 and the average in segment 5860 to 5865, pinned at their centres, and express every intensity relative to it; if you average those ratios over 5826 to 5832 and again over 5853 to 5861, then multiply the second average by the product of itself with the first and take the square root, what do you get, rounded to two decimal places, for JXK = 1.09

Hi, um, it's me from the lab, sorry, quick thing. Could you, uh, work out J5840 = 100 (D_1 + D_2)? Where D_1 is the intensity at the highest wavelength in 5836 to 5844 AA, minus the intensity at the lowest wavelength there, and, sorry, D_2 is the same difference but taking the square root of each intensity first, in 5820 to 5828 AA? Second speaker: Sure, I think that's 41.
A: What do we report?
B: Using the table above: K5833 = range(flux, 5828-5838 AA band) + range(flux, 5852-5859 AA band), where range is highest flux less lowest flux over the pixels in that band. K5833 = 1.15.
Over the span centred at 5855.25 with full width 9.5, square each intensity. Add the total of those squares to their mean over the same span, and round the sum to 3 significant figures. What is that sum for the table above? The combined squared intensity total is 67.9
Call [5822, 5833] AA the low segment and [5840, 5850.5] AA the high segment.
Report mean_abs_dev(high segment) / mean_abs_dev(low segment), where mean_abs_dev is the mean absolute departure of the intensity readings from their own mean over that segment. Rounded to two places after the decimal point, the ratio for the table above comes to 0.48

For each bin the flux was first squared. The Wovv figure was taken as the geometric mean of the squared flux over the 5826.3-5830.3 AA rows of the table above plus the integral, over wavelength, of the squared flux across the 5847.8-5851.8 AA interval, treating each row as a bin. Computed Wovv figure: 40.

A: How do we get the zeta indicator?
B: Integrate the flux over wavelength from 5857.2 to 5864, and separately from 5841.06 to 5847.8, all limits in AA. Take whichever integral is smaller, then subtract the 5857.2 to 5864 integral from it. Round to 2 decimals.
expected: 0.00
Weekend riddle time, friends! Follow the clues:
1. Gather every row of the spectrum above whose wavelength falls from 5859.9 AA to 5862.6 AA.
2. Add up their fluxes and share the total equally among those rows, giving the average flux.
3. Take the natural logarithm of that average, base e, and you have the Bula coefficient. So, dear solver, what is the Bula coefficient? 1.08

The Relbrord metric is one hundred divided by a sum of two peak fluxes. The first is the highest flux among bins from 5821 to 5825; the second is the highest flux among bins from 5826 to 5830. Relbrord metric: 16.8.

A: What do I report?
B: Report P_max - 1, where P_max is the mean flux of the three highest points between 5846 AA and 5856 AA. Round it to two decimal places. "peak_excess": 2.03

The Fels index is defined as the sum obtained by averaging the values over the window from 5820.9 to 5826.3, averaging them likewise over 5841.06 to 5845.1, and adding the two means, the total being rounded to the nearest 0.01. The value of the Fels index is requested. 5.77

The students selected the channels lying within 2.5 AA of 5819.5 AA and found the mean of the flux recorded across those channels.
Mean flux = 2.64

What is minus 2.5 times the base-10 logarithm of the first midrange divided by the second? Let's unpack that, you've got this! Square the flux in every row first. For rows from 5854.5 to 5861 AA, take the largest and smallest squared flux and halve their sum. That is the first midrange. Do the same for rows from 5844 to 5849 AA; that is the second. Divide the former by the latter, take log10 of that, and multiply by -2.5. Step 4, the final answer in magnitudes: -0.06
